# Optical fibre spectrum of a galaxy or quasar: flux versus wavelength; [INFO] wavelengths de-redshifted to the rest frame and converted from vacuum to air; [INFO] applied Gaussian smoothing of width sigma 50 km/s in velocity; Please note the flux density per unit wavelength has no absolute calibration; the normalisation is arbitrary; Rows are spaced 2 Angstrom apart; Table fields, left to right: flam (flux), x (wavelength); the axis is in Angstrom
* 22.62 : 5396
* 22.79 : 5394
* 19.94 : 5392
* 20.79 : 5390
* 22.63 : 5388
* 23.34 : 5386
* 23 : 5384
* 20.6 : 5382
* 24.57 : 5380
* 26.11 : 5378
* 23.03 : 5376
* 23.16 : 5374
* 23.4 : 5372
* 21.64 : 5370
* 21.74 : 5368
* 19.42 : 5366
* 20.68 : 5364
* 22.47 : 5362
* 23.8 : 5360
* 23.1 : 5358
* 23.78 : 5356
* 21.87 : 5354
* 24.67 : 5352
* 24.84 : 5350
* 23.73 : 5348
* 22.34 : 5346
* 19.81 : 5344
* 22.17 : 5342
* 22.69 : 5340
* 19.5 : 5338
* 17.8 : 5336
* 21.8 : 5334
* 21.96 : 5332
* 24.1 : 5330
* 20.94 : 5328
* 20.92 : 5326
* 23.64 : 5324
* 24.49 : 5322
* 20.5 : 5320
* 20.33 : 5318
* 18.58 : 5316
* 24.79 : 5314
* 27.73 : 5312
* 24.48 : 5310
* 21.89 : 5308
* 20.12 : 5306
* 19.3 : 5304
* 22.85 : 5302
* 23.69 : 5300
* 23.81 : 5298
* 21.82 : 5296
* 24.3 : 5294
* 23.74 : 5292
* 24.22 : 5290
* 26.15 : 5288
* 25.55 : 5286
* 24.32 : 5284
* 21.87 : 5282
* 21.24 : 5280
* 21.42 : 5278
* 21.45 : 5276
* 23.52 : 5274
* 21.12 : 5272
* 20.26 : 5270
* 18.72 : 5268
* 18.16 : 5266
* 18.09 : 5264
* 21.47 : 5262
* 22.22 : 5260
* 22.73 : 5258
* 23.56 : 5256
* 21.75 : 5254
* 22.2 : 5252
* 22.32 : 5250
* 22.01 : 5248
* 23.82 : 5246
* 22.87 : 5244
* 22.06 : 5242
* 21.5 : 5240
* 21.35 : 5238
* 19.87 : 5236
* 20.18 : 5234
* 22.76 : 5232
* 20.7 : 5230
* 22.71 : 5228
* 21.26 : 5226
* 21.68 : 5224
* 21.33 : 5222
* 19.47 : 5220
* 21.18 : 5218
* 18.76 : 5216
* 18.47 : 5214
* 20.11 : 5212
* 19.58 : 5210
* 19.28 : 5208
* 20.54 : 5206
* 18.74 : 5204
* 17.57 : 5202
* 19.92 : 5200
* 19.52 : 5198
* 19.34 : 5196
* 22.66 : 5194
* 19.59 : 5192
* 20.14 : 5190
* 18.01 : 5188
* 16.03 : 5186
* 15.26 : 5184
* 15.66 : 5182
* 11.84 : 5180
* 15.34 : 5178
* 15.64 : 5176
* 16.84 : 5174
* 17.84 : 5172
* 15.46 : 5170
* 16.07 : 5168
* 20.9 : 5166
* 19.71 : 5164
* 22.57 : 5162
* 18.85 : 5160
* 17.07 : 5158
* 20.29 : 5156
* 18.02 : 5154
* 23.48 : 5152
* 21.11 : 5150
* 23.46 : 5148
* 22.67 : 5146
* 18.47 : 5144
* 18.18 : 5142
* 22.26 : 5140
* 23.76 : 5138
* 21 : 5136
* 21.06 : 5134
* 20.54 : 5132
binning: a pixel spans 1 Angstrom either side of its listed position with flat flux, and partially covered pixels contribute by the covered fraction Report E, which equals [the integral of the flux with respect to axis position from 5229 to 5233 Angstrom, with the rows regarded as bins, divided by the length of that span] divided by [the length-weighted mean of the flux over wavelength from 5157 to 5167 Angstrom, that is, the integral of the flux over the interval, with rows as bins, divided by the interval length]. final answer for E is 1.10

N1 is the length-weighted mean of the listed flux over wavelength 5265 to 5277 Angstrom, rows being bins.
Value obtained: 20.5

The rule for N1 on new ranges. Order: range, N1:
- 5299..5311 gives 22.1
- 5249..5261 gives 22.5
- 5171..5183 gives 15.5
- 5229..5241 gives 21.1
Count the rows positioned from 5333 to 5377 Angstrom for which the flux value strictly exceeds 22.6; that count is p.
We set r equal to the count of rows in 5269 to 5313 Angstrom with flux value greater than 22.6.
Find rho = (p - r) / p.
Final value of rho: -0.2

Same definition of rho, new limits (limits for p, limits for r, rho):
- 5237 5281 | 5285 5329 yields -1.6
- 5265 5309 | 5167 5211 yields 0.9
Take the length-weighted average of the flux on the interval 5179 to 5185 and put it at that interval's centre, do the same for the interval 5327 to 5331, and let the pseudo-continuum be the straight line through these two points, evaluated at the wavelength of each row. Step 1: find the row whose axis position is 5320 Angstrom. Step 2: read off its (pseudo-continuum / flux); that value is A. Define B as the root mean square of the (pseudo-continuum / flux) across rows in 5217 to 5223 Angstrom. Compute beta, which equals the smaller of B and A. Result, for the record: 0.80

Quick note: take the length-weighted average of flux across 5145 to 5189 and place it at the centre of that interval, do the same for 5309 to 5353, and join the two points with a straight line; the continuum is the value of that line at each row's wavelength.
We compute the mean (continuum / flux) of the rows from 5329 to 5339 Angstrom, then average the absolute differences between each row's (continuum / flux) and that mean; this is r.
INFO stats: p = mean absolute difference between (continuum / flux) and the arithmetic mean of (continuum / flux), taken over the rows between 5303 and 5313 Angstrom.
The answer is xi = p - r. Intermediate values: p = 0.108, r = 0.104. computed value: 0.00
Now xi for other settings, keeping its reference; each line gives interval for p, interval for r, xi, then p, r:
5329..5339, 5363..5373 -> 0.05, 0.104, 0.052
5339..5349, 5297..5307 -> -0.04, 0.047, 0.087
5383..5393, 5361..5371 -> 0.02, 0.067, 0.048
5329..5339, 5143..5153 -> 0.04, 0.104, 0.064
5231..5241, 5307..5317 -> -0.07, 0.039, 0.112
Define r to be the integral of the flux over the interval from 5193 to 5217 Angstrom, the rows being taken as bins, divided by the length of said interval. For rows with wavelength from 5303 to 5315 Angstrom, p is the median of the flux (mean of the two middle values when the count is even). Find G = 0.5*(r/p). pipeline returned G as 0.42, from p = 23.2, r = 19.5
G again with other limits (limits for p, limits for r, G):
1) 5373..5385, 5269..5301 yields 0.50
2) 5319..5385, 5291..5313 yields 0.51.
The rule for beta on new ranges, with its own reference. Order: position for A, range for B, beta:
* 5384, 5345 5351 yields 1.00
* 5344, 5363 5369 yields 1.18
